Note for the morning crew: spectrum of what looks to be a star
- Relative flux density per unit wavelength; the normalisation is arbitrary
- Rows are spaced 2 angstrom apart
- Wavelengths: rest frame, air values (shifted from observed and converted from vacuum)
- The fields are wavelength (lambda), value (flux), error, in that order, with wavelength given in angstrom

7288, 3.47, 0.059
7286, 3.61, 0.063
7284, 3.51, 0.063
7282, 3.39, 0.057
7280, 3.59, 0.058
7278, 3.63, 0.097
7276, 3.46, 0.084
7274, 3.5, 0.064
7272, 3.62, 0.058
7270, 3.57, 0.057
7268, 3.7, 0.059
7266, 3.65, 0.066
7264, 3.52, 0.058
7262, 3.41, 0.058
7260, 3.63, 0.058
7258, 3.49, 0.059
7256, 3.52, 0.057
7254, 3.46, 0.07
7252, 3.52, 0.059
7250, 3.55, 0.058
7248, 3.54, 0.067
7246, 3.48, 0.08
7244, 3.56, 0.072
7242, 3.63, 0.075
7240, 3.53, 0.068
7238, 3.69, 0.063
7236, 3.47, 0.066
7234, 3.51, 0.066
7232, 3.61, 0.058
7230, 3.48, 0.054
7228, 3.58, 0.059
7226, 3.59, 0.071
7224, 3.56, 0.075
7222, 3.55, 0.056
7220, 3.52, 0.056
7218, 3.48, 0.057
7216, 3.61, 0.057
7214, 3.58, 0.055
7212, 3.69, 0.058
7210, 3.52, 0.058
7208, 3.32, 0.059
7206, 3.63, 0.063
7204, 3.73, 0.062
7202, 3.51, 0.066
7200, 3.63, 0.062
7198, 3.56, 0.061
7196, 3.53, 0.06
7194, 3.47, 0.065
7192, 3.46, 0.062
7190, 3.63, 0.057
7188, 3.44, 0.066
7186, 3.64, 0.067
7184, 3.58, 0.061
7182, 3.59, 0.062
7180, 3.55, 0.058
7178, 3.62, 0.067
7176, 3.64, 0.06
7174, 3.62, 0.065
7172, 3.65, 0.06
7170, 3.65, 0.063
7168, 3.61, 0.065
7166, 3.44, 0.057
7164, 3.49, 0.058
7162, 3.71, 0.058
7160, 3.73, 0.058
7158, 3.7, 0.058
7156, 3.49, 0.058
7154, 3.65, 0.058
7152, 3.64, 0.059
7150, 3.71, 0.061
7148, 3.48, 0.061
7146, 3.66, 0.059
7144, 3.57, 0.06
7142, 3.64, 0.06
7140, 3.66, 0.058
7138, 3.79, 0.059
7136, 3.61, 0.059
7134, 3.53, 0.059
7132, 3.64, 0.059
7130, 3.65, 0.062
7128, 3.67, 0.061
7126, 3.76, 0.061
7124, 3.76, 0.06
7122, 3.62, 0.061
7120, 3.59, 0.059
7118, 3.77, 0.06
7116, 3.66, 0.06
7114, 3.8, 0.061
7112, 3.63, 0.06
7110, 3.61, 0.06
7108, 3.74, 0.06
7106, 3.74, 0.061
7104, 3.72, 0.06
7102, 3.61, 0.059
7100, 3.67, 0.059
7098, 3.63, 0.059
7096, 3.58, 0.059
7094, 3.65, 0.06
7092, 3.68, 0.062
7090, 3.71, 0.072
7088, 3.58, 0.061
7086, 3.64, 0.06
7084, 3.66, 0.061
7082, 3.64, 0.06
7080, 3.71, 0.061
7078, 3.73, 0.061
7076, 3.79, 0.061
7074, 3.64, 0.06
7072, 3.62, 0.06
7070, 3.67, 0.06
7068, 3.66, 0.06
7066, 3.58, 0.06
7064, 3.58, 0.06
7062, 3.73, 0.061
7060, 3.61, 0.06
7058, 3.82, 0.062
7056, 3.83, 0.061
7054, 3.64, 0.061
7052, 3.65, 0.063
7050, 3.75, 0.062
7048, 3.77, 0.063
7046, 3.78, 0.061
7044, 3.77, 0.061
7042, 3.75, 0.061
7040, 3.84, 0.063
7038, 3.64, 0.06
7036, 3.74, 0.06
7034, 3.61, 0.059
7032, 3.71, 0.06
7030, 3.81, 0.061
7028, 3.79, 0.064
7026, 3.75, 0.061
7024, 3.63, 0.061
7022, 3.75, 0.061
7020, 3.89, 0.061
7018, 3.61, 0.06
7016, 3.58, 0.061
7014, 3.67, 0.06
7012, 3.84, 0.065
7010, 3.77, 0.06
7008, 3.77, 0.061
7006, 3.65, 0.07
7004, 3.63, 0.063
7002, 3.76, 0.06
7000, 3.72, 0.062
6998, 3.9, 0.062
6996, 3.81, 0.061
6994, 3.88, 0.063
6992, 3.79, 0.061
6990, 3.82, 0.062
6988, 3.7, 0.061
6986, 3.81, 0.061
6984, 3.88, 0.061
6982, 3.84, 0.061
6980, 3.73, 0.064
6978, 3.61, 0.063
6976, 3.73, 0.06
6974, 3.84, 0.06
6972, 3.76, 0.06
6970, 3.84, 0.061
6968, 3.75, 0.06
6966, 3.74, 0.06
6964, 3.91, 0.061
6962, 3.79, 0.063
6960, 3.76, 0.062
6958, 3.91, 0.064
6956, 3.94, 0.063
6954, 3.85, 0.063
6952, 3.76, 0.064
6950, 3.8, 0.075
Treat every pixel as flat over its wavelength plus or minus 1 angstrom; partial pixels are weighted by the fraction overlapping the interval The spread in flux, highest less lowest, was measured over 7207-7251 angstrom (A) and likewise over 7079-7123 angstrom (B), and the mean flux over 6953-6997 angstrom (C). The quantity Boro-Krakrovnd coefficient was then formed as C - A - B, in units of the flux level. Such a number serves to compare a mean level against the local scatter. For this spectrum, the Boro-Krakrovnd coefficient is 3.21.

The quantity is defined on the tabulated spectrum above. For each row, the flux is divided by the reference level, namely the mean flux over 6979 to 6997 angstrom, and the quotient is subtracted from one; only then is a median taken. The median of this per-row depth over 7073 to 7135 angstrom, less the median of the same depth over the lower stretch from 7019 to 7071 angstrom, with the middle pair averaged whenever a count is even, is 0.022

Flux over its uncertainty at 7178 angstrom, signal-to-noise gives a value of 54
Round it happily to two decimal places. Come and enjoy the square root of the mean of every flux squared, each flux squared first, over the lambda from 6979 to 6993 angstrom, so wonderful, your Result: 3.80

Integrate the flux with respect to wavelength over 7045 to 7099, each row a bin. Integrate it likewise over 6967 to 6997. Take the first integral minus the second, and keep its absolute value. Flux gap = 85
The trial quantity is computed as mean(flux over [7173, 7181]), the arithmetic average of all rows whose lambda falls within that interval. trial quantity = 3.61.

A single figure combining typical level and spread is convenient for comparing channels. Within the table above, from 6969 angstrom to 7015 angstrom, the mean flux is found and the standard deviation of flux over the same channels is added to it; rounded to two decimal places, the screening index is 3.85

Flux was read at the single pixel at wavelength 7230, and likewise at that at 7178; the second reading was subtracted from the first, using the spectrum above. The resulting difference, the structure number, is -0.14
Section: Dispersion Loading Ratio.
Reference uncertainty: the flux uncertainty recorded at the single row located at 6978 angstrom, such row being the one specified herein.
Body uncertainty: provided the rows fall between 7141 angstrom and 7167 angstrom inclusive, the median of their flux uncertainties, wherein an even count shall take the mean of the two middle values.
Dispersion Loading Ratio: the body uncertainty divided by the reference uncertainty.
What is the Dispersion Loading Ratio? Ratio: 0.92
